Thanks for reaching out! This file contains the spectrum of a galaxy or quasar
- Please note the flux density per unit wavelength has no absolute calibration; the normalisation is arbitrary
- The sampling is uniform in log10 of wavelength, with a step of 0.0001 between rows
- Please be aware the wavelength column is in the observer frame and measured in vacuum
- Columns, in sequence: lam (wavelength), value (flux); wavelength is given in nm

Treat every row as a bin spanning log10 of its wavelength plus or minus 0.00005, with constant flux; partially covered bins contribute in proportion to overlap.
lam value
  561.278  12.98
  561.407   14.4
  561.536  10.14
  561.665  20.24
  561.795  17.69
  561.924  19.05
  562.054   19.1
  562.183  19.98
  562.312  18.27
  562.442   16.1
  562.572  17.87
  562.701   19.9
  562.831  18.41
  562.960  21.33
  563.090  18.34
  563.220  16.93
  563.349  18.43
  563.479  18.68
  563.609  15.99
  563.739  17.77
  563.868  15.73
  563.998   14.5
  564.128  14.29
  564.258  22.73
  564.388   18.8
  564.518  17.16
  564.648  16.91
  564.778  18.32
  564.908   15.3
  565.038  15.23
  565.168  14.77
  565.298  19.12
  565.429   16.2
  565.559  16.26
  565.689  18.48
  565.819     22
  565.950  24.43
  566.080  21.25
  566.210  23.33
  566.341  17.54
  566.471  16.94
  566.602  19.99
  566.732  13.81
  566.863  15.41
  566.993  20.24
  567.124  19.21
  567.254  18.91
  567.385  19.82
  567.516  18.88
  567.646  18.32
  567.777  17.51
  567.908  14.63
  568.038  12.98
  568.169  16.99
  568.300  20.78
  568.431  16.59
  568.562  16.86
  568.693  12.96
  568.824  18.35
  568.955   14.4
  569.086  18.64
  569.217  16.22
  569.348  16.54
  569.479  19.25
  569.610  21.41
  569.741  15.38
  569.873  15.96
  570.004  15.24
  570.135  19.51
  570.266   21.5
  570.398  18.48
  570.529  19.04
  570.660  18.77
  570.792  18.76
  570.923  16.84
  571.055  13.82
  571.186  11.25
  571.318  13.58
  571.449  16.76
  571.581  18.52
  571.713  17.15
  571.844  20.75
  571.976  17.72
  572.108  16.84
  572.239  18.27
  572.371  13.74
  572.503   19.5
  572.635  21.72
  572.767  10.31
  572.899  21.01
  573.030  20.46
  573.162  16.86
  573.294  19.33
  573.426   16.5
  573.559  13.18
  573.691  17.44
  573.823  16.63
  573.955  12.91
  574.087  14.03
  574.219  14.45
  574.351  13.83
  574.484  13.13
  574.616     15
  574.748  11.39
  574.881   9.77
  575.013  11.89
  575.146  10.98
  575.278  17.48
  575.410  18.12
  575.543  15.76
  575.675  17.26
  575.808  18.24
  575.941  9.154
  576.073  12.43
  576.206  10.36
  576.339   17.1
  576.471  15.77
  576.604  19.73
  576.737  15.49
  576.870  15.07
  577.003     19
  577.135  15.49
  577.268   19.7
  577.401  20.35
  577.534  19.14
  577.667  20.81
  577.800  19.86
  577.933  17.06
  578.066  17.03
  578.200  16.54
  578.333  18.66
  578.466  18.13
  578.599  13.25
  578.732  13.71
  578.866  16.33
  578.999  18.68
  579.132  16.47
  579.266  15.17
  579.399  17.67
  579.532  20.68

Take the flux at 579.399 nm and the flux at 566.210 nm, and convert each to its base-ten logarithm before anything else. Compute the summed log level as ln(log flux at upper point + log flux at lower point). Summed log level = 0.961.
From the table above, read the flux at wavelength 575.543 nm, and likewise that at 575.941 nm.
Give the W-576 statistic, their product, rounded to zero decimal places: 144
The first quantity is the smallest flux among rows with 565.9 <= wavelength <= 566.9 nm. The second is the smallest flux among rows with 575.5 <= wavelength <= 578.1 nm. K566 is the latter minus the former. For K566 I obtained -5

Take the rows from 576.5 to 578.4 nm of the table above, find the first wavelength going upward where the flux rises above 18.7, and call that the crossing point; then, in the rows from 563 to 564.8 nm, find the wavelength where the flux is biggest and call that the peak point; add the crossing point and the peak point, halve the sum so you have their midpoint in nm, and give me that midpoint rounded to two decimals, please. 570.43 nm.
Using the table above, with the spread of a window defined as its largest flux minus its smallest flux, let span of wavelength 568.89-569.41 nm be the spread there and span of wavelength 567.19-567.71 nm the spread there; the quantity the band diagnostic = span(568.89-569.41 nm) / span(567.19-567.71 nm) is 2.8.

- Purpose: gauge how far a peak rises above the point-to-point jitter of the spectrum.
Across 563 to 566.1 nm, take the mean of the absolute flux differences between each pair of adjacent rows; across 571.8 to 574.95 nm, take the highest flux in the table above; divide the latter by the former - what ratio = 10.2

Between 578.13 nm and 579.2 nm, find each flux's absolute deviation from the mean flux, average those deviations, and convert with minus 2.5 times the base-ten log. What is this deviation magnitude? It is -0.46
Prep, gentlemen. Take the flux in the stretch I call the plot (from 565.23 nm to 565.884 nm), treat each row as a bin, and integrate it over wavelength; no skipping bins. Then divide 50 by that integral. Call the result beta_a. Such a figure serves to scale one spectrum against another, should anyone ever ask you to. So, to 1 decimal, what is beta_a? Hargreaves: 4.2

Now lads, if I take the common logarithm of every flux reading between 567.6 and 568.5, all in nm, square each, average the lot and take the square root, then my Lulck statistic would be 1.22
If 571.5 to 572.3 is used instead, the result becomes 1.26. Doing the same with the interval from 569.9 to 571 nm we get 1.27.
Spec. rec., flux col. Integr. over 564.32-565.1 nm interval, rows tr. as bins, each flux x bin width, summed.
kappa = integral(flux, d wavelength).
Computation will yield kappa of 13.2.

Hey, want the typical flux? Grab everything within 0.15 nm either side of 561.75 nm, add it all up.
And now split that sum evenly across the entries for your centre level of 19.0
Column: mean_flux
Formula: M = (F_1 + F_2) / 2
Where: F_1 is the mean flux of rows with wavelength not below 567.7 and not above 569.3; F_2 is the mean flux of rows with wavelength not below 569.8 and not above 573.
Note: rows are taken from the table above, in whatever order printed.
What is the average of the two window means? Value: 16.9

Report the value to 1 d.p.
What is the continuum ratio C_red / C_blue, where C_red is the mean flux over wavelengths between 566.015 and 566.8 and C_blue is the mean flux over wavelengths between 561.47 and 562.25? 1.1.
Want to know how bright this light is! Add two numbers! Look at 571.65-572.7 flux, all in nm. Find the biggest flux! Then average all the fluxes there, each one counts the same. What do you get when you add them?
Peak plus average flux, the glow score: 39.9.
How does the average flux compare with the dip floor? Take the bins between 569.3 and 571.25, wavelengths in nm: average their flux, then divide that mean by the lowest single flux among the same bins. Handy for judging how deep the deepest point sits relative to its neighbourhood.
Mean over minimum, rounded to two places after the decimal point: 1.55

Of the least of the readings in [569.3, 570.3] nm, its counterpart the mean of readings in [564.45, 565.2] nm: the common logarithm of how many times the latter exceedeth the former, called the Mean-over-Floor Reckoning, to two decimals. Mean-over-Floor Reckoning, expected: 0.03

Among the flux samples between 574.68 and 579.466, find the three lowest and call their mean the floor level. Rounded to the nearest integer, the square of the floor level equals 95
